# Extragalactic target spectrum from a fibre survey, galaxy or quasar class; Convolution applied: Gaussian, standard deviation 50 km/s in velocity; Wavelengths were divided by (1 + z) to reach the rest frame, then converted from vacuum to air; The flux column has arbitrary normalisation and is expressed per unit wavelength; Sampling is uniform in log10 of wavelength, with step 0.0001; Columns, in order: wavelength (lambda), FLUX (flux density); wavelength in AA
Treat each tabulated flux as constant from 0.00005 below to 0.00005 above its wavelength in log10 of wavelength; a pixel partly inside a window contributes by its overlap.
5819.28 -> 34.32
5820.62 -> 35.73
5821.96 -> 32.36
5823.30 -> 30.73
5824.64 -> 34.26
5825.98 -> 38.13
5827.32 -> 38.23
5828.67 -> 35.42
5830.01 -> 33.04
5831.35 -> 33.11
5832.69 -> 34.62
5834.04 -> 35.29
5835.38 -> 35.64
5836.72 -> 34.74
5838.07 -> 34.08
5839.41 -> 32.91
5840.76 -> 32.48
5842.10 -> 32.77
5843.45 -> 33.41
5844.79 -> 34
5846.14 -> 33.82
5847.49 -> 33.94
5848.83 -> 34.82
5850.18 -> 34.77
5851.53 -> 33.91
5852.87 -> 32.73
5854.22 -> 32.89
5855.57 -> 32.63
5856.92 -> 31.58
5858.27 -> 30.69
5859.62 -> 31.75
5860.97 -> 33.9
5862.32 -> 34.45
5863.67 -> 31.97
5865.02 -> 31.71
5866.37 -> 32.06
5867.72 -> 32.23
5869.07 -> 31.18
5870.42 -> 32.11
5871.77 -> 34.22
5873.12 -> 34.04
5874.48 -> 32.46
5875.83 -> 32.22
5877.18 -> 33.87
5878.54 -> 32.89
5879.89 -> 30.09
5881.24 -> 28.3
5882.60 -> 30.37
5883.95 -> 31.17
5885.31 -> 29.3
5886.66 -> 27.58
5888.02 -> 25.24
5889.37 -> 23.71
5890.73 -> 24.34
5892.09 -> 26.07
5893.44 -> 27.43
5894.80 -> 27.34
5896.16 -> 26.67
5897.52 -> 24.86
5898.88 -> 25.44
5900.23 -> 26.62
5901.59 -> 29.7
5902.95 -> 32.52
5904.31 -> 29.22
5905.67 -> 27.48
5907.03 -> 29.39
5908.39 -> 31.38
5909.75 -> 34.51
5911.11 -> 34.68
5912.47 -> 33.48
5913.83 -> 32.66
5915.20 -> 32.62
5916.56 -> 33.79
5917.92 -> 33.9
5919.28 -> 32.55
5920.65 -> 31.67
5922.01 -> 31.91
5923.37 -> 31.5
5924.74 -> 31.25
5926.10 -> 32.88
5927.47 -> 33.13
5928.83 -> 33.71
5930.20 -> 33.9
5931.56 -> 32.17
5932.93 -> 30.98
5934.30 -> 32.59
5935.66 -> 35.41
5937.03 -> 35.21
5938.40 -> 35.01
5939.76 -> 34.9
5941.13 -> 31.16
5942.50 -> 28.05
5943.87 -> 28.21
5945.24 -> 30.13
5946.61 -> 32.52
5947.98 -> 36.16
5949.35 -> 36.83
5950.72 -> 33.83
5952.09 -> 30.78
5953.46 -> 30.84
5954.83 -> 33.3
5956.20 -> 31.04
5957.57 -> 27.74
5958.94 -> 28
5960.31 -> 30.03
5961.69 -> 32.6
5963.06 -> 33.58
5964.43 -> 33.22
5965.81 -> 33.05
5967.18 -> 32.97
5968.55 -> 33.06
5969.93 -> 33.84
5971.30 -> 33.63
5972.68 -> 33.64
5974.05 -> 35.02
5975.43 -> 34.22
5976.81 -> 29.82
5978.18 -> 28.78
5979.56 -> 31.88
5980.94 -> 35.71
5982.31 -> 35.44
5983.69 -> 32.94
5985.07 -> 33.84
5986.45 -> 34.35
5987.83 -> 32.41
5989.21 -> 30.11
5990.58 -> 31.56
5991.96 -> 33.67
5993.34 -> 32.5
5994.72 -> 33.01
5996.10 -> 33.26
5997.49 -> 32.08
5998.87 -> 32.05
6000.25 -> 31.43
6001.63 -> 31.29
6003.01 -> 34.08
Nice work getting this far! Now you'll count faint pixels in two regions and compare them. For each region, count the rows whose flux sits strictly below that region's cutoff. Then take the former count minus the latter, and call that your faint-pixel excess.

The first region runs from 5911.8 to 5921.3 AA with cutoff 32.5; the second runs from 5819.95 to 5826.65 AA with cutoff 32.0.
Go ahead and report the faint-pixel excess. 0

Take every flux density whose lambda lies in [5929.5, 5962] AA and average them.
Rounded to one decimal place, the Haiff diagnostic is 32.1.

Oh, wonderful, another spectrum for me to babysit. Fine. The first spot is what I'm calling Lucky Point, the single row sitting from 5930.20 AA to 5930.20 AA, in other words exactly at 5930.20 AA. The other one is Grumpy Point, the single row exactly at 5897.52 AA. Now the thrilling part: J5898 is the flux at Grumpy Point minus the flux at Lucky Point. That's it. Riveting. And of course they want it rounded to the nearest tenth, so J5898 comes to -9.0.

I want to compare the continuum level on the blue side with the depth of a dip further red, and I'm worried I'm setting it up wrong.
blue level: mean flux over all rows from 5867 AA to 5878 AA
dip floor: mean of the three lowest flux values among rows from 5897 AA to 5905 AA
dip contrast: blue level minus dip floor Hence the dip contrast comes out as 7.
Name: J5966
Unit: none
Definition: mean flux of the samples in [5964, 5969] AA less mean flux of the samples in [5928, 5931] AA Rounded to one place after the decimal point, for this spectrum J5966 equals -0.7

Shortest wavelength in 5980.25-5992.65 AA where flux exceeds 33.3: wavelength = 5980.94 AA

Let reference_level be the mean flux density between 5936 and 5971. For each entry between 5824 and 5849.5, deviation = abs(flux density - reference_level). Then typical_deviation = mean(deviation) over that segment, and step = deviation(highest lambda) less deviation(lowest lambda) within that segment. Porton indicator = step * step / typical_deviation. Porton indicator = 0.1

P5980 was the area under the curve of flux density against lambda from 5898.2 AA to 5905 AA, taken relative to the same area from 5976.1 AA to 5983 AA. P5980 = 0.88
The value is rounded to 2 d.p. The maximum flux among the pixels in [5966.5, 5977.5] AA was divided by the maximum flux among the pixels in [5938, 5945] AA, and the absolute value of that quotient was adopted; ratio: 1.00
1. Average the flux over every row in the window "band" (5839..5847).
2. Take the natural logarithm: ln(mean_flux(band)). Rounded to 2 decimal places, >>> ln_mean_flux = 3.50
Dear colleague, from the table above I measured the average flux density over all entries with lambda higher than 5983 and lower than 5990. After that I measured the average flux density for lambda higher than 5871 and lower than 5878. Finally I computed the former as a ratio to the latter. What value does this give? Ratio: 0.98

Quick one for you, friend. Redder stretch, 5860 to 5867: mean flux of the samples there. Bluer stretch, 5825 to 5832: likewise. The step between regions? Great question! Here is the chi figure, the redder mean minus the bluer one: -2.8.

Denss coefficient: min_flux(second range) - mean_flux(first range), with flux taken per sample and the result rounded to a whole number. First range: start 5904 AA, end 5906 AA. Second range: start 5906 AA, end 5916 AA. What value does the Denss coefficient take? 1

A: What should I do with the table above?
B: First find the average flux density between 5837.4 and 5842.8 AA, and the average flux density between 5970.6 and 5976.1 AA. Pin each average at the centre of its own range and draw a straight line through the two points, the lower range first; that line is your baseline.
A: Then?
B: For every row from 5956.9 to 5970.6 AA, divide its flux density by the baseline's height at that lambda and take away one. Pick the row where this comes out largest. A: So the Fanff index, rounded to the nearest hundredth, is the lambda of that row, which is 5969.93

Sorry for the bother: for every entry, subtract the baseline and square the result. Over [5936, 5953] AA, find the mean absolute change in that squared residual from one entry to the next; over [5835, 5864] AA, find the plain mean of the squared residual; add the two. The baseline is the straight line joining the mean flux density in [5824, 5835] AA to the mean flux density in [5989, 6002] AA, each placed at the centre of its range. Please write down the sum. 11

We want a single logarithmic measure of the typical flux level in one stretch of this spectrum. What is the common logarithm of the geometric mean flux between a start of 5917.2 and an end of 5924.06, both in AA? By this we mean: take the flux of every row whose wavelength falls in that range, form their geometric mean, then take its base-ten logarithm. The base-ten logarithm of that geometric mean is 1.51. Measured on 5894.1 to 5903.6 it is 1.44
